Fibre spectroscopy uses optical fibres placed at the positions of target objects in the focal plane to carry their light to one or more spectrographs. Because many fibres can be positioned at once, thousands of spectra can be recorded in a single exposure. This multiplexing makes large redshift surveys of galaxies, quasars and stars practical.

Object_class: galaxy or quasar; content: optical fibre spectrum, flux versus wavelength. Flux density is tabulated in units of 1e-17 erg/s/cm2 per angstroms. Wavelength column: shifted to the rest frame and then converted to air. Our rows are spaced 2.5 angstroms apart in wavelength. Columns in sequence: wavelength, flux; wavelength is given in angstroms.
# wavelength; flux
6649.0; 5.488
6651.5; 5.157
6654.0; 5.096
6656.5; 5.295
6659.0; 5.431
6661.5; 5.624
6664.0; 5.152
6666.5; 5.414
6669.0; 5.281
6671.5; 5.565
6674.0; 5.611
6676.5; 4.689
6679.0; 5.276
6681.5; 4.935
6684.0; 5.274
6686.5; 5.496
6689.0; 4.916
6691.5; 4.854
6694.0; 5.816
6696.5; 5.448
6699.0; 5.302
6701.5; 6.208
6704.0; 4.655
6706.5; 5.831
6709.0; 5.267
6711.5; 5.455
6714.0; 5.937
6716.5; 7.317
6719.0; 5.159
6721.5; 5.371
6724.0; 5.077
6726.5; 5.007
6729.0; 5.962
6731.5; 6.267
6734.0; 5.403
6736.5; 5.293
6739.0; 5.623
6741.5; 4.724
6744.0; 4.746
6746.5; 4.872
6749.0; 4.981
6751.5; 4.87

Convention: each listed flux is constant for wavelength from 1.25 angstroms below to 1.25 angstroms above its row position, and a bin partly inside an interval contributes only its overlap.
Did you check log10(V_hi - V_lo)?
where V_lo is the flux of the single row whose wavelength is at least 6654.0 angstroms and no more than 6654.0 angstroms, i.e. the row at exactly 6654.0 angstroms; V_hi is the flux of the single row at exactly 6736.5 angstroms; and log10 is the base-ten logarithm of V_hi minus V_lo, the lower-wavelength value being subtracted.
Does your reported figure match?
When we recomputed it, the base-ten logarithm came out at -0.71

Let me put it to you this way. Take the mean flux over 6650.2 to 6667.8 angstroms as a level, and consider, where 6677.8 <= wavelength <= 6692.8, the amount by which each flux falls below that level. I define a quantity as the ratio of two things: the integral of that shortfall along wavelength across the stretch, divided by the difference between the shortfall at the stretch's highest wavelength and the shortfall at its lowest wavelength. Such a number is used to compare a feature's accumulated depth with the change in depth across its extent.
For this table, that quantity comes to 7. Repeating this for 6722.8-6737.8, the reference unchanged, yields 13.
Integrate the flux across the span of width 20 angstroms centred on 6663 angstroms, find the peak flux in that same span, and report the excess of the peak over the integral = -102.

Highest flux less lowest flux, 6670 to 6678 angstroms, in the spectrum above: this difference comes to 0.9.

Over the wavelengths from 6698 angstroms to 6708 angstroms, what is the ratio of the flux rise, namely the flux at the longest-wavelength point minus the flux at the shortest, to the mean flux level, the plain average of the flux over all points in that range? 0.10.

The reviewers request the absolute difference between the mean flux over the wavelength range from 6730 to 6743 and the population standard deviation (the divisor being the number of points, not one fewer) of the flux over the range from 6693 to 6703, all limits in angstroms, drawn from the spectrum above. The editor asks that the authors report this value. 5.11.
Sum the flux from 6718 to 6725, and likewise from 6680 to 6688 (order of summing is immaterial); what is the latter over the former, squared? 1.01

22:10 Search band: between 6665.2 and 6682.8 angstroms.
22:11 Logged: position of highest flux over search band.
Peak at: 6674.0 angstroms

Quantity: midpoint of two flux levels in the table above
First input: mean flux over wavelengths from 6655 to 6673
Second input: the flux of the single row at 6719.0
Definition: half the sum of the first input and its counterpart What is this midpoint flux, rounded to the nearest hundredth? 5.28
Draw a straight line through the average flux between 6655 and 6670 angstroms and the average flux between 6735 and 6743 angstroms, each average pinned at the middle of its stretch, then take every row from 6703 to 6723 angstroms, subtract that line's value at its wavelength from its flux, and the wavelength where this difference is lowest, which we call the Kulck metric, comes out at 6704.0 angstroms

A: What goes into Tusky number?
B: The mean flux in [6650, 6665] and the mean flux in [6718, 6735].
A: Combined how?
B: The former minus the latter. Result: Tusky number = -0.17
